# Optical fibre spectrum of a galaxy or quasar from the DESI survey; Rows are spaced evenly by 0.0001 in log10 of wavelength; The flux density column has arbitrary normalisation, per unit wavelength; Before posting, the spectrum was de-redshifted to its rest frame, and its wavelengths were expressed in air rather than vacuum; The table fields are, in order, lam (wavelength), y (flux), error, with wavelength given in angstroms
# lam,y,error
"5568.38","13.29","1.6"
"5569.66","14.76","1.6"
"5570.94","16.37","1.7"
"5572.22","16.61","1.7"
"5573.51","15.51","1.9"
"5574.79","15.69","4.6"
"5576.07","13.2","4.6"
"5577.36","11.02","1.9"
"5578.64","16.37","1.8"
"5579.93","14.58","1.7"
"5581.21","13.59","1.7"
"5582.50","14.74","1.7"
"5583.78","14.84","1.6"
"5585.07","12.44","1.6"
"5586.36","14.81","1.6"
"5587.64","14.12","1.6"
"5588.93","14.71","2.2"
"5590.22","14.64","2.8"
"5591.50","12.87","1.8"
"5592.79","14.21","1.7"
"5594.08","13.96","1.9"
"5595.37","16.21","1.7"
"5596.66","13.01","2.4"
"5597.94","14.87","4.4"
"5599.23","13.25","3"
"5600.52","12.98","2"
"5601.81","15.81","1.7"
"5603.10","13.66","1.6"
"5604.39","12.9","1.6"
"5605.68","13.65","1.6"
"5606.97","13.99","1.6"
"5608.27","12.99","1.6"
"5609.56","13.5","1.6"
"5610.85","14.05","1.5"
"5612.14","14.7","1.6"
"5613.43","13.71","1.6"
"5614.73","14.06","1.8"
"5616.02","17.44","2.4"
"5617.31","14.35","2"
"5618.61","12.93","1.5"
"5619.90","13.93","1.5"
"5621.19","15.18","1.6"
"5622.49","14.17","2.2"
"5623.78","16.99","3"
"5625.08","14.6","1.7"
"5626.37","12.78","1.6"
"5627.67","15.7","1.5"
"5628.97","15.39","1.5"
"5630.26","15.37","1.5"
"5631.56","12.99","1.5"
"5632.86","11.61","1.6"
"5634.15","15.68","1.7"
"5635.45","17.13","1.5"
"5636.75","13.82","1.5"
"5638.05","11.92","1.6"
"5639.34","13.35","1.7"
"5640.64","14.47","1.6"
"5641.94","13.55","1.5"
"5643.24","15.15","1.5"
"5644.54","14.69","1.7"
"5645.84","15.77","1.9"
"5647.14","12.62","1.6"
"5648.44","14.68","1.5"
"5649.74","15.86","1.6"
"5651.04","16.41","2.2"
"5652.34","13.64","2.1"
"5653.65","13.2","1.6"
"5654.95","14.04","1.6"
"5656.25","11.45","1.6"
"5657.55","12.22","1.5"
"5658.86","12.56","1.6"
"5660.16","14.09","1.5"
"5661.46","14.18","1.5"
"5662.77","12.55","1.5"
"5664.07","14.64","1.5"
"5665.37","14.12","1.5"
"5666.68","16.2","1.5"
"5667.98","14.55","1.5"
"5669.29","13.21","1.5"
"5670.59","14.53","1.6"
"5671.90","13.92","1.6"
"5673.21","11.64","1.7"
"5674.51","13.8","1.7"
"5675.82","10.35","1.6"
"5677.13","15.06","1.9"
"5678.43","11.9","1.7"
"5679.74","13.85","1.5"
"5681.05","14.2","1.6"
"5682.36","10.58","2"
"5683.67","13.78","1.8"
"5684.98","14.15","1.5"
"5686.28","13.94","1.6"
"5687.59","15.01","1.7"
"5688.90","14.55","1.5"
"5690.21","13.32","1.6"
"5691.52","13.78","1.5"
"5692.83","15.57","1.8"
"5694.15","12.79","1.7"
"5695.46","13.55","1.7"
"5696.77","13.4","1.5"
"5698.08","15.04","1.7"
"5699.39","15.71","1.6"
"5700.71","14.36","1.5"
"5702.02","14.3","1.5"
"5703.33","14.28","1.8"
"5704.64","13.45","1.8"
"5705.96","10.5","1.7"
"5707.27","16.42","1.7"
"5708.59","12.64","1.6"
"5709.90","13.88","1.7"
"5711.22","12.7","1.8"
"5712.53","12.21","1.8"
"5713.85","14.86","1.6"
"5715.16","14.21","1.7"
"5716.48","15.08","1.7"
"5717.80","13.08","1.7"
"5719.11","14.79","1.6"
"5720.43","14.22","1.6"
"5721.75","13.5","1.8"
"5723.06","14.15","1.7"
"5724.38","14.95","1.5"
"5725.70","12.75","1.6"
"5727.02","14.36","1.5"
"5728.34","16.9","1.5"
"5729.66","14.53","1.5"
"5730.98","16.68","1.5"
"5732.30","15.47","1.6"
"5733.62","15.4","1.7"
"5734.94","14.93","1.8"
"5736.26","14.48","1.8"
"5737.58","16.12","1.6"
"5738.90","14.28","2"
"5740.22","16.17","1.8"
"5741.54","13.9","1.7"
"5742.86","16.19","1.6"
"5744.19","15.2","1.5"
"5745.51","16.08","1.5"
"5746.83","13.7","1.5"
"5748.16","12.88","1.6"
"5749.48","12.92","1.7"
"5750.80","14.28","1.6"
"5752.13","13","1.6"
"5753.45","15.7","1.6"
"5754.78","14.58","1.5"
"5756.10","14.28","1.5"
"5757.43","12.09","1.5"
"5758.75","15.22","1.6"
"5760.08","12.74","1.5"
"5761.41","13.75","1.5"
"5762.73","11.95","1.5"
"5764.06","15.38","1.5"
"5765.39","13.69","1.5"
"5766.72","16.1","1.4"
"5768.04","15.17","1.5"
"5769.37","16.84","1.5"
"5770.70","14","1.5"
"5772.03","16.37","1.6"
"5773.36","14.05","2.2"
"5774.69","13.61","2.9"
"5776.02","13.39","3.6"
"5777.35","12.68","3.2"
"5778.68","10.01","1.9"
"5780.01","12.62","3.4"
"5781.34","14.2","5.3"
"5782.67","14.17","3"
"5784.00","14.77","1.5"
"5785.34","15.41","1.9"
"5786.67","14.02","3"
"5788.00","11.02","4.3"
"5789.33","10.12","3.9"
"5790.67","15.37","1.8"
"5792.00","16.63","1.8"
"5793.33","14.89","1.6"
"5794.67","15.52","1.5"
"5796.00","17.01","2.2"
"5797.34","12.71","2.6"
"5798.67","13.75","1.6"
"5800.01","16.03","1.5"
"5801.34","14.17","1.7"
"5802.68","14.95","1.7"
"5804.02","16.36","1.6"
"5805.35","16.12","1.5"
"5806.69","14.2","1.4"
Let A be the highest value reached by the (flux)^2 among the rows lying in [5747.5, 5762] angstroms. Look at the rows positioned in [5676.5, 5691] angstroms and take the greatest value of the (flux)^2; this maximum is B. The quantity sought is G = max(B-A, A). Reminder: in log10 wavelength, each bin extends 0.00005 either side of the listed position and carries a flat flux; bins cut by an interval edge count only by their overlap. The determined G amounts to 246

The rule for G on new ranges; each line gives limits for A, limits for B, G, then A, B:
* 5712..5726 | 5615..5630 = 227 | 227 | 304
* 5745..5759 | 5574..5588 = 259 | 259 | 268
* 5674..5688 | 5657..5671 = 227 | 227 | 262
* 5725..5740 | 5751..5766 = 286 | 286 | 246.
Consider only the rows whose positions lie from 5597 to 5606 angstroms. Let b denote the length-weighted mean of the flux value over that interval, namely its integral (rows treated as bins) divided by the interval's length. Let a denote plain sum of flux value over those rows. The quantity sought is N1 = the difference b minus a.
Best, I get -83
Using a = 97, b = 13.9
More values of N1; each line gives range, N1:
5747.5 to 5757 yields -84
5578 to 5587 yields -87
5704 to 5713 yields -79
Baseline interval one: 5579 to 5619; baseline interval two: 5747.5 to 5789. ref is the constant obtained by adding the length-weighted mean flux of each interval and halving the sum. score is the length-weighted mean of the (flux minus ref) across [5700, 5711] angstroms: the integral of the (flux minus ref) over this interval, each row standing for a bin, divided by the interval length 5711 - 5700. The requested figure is -0.3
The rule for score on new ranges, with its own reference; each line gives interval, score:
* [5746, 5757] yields -0.1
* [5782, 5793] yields 0.0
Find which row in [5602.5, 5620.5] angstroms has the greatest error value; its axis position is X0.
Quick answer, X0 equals 5616.02 angstroms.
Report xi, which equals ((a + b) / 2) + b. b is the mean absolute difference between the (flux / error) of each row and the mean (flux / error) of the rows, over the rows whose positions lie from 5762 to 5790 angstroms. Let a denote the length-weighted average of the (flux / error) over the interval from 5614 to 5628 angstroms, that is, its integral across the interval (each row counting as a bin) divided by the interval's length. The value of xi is 8.26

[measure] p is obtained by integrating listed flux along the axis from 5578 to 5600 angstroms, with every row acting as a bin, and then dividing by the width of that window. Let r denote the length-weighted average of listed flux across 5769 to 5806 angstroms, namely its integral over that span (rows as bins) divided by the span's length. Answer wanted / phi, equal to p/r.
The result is 1.00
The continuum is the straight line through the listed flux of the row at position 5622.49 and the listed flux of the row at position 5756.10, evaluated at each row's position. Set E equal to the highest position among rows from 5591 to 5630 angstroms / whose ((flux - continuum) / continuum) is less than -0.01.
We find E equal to 5626.37 angstroms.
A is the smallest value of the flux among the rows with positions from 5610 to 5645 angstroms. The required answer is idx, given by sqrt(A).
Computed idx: 3.4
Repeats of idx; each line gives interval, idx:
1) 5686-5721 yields 3.2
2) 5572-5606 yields 3.3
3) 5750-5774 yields 3.5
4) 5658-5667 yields 3.5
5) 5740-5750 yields 3.6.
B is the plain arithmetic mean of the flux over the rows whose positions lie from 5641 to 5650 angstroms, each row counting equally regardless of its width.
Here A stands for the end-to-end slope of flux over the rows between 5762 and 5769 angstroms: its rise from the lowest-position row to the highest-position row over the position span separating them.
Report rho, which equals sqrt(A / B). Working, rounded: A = 0.6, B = 14.6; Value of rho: 0.20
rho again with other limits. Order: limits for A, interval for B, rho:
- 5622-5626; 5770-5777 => 0.11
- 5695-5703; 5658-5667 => 0.09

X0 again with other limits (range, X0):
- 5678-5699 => 5682.36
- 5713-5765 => 5738.90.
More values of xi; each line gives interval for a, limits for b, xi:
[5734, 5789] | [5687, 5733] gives 5.34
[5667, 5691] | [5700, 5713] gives 5.60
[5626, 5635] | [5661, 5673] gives 5.42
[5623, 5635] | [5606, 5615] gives 5.00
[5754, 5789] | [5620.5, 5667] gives 5.28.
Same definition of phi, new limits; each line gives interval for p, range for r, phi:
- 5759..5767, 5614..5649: 0.96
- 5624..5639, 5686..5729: 1.02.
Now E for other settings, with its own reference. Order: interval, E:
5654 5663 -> 5662.77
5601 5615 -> 5613.43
